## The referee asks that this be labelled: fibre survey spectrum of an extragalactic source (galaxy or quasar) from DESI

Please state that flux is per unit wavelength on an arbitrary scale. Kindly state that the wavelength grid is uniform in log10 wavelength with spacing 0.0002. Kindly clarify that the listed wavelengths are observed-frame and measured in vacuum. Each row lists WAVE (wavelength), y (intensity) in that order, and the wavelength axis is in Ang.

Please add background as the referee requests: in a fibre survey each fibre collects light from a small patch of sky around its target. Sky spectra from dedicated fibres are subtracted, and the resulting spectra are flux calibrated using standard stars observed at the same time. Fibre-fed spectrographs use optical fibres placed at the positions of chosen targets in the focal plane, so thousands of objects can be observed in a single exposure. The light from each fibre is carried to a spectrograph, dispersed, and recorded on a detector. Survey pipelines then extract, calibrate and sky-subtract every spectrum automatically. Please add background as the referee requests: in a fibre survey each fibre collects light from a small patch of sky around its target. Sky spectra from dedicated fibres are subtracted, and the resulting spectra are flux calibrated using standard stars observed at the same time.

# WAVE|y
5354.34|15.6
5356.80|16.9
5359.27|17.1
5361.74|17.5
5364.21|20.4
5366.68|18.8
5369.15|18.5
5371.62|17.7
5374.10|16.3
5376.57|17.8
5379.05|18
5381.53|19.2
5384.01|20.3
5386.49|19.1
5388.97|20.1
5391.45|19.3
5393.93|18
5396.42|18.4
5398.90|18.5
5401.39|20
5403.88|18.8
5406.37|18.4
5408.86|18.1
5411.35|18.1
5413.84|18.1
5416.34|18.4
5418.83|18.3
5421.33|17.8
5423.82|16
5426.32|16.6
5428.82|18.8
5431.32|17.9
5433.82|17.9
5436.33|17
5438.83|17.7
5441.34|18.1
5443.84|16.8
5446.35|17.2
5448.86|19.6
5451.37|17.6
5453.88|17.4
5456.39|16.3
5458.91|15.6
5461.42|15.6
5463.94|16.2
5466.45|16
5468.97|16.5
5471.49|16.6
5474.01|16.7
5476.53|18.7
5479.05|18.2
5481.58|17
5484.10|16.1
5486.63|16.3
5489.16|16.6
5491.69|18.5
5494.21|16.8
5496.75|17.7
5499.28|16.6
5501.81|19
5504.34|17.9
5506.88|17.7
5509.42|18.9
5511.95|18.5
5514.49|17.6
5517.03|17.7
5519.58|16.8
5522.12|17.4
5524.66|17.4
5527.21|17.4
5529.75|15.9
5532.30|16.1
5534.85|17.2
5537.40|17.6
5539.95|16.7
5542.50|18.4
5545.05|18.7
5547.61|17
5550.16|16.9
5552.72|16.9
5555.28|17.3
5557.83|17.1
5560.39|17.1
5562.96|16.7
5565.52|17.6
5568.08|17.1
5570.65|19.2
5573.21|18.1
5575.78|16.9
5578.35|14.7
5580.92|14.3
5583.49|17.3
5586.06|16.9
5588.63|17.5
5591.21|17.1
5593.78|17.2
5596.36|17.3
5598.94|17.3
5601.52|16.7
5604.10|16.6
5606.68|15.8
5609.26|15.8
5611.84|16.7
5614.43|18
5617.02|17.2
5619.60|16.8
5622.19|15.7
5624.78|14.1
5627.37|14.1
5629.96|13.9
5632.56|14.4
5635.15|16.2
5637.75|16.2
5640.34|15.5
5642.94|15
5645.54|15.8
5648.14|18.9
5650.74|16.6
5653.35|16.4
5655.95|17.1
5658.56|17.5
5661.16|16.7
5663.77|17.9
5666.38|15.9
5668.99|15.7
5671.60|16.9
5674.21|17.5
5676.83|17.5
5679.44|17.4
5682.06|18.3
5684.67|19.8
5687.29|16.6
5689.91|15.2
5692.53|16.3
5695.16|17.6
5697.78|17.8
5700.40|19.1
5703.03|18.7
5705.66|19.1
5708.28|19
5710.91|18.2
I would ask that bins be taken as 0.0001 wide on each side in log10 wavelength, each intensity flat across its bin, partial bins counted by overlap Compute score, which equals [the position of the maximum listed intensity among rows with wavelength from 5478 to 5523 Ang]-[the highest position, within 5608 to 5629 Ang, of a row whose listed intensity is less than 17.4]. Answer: -125.6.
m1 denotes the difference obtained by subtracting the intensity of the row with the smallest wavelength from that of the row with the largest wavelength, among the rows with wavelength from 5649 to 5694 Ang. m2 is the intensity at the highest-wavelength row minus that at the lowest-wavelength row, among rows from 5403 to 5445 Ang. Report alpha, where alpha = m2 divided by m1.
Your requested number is 6.7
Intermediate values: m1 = -0.3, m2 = -2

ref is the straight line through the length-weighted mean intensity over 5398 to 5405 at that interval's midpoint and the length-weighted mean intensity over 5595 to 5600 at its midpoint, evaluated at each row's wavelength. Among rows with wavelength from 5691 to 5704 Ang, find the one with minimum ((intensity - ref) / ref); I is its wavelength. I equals 5692.53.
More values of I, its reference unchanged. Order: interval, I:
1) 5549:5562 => 5550.16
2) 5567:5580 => 5578.35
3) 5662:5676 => 5668.99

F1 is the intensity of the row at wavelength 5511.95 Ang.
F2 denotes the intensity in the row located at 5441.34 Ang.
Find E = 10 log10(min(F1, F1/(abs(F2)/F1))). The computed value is 12.7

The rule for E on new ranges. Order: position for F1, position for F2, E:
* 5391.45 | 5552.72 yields 12.9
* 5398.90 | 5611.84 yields 12.7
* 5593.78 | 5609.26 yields 12.4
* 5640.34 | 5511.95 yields 11.1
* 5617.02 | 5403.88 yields 12.0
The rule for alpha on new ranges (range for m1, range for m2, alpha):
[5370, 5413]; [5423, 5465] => 0.5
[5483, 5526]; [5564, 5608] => -1.4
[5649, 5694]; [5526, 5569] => 1.0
